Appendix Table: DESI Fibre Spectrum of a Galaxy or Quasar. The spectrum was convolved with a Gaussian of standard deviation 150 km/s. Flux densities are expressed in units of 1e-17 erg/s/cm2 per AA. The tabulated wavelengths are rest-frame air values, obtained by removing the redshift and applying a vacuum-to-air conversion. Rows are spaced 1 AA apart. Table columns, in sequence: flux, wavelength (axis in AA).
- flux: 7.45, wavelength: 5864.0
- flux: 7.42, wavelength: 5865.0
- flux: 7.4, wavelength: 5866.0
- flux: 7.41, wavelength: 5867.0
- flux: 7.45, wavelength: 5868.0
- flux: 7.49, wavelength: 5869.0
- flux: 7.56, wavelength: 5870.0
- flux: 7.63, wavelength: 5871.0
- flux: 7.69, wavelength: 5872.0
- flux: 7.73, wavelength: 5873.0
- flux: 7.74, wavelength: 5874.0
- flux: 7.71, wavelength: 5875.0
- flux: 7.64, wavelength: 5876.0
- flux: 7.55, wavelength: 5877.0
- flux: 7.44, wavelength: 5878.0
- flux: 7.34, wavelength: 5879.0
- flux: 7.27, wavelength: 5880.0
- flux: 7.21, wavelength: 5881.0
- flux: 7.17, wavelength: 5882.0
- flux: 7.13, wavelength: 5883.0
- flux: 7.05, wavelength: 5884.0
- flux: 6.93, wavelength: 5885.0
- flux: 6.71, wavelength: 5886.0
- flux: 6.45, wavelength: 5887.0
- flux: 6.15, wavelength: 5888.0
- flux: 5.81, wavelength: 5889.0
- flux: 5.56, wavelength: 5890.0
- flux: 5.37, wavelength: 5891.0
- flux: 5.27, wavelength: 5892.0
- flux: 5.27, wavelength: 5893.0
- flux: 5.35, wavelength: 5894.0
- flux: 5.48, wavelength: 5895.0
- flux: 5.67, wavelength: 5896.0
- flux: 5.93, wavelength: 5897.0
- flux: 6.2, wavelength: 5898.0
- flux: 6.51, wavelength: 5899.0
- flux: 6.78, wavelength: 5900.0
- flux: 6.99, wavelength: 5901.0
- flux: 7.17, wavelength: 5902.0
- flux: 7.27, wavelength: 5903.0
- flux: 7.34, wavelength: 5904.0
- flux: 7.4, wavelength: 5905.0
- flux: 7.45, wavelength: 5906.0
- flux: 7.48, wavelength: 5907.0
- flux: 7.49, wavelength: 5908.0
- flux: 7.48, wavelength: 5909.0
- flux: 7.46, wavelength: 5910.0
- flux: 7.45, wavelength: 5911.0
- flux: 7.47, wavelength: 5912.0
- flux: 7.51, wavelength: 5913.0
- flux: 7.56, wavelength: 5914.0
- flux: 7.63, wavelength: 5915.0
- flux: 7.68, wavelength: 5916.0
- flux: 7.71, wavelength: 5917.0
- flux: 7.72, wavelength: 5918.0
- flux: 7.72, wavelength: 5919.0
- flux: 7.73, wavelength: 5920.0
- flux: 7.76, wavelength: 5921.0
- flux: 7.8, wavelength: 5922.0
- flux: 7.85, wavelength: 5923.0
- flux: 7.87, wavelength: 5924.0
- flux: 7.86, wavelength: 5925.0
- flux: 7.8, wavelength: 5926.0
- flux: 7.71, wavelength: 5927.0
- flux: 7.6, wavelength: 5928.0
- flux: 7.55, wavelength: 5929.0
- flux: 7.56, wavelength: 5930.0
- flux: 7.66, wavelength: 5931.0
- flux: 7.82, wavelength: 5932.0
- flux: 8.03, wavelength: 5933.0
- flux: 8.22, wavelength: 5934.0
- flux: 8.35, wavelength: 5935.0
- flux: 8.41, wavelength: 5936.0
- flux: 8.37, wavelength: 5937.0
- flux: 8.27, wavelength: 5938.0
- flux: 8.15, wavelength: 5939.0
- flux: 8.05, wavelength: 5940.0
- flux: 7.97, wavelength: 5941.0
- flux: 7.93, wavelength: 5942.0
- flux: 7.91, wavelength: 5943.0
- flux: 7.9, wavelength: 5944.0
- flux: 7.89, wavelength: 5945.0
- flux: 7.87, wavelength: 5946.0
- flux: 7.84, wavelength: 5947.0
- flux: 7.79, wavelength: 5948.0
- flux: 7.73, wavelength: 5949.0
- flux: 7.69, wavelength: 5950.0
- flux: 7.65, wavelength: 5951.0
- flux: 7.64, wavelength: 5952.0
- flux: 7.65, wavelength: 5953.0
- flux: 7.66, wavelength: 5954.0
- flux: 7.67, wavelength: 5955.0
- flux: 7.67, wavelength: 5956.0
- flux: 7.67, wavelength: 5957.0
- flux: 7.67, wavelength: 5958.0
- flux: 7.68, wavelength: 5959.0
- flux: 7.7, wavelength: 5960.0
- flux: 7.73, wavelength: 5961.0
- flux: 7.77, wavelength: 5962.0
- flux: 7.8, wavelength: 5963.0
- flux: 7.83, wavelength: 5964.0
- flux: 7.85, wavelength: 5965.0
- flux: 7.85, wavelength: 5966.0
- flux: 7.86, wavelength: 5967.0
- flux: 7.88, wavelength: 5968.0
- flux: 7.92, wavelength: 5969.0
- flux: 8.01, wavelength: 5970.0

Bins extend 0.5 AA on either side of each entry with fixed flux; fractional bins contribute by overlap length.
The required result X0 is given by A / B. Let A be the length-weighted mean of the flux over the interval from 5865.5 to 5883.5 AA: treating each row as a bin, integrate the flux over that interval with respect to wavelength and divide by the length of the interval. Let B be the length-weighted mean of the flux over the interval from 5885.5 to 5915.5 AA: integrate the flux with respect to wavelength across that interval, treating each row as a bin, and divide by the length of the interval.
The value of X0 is 1.12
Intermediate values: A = 7.48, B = 6.7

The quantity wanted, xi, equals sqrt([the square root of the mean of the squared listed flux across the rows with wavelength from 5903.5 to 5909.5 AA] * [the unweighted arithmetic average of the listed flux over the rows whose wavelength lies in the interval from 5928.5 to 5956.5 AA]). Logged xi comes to 7.66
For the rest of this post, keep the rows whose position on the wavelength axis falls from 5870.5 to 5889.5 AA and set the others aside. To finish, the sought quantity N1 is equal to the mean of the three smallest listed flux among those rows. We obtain 6.14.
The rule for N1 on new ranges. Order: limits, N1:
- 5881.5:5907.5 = 5.30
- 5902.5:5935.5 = 7.34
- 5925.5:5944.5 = 7.57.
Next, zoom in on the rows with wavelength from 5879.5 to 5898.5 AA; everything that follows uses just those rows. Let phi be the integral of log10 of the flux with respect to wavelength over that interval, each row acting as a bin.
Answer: 15.0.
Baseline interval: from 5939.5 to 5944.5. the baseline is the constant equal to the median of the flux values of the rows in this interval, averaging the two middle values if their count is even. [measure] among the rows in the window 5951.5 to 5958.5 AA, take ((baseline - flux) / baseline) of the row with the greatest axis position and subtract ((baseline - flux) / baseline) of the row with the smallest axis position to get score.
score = -0.004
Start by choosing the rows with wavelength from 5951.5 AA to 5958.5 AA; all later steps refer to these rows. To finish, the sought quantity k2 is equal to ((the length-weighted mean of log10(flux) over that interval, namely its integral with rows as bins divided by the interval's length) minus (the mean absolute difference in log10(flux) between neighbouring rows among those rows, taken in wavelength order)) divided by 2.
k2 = 0.442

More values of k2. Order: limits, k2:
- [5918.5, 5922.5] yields 0.444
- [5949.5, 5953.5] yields 0.441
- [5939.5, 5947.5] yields 0.449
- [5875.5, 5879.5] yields 0.434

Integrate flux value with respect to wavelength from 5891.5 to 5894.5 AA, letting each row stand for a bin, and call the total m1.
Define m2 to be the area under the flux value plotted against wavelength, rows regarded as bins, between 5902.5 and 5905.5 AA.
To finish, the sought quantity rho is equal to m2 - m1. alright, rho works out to 6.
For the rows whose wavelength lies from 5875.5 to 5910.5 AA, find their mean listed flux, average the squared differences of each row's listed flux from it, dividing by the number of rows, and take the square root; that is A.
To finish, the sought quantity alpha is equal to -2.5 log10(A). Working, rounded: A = 0.8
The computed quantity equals 0.3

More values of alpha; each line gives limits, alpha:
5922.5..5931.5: 2.3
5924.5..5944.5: 1.4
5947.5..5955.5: 3.3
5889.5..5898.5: 1.3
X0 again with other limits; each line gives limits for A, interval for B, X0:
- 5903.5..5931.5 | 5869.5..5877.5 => 0.99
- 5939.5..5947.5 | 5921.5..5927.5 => 1.01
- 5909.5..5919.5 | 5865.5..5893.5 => 1.09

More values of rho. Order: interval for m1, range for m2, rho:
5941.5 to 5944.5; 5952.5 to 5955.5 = -1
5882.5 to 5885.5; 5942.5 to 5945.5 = 3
